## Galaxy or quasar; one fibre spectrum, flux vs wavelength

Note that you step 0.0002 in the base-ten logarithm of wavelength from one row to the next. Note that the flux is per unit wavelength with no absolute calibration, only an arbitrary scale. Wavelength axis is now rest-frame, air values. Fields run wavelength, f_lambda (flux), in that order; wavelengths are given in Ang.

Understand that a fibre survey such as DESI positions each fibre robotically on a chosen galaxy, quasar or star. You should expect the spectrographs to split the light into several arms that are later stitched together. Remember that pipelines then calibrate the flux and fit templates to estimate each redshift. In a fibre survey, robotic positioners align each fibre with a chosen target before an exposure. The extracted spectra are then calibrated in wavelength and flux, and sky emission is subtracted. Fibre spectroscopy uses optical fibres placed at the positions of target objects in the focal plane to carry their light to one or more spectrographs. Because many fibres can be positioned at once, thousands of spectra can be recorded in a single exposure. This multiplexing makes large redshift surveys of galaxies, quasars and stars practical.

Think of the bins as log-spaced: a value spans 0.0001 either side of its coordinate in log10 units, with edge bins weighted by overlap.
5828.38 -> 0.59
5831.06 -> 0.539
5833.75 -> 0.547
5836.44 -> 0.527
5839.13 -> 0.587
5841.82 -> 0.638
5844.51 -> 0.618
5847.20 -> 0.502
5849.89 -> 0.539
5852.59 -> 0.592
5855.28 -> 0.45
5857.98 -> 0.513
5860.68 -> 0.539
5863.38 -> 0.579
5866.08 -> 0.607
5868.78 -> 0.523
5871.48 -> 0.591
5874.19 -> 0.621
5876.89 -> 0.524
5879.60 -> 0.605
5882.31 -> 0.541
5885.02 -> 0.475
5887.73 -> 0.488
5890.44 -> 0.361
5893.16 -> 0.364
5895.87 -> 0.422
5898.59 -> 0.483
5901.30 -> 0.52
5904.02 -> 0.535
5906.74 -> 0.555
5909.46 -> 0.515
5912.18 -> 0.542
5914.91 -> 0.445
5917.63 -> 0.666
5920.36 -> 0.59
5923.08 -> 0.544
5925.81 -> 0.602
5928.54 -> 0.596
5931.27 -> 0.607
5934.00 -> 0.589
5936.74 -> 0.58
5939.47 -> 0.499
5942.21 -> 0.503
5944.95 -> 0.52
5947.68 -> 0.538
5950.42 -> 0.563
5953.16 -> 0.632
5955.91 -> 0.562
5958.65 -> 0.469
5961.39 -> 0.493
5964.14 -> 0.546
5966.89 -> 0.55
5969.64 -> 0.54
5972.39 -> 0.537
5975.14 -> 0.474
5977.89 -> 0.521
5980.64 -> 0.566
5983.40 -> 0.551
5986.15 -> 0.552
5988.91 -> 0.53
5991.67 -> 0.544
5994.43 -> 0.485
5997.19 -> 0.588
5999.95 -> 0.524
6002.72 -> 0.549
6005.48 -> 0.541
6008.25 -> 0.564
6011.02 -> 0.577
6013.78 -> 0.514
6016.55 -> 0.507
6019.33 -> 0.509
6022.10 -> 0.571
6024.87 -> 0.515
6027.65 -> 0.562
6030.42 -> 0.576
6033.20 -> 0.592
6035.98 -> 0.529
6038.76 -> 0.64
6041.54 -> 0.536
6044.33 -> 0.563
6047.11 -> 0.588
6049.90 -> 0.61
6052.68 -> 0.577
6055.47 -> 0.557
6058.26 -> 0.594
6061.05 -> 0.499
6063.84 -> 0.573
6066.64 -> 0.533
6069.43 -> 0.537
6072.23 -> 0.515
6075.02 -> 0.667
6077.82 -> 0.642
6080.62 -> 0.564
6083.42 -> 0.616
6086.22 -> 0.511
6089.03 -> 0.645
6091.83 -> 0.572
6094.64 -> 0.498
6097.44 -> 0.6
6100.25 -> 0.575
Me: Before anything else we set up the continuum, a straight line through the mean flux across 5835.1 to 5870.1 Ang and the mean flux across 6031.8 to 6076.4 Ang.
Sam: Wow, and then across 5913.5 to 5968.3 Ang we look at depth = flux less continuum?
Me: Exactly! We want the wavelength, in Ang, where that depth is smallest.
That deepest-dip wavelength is 5914.91 Ang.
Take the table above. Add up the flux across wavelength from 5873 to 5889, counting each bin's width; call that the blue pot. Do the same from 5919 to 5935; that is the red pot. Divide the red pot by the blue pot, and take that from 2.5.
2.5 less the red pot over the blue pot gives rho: 1.41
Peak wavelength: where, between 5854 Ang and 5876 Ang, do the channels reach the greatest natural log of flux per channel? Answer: 5874.19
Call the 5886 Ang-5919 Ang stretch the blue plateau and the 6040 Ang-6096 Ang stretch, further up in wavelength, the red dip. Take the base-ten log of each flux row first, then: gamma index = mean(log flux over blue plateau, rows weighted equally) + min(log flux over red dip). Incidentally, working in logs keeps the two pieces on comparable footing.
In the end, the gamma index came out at -0.618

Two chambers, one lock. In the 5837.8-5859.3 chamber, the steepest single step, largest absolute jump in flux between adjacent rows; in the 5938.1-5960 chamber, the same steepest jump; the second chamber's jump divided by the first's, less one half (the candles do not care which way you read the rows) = 0.15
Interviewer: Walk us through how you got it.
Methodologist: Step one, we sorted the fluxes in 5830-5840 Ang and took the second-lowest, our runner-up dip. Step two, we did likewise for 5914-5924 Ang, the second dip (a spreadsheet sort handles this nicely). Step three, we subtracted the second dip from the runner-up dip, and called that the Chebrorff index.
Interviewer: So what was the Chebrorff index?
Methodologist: -0.005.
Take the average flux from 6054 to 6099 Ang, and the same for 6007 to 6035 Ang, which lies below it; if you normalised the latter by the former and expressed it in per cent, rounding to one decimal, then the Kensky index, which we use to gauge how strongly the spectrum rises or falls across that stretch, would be 96.2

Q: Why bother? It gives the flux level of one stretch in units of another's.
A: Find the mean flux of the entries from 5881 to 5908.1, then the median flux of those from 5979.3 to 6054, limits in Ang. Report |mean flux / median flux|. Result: 0.86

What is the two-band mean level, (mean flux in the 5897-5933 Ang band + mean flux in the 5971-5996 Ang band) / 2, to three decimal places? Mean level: 0.541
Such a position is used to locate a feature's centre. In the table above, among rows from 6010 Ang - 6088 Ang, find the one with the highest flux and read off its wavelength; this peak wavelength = 6075.02 Ang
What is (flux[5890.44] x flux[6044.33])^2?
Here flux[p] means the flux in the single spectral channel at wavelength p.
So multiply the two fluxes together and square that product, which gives 0.041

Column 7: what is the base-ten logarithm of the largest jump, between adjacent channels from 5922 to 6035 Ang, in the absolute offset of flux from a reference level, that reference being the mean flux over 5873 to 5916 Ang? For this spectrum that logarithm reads -1.10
